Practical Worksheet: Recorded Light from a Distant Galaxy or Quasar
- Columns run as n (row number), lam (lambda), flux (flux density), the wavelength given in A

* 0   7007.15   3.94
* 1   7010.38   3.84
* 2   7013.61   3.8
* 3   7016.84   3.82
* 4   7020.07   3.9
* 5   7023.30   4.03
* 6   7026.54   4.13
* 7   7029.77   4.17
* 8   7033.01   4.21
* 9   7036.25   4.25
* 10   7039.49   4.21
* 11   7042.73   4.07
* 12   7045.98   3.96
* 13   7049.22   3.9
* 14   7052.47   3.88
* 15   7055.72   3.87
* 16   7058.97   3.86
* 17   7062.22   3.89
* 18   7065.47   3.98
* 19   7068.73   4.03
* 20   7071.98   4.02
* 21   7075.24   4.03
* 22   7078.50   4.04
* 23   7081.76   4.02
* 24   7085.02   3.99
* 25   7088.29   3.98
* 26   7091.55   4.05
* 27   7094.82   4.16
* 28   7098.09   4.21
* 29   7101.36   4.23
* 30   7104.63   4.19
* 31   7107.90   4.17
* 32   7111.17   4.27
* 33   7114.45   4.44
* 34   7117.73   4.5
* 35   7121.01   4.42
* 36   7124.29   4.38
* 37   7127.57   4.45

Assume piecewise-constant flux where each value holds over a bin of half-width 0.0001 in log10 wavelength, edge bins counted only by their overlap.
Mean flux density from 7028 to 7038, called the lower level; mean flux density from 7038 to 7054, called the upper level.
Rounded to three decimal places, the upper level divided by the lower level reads 0.951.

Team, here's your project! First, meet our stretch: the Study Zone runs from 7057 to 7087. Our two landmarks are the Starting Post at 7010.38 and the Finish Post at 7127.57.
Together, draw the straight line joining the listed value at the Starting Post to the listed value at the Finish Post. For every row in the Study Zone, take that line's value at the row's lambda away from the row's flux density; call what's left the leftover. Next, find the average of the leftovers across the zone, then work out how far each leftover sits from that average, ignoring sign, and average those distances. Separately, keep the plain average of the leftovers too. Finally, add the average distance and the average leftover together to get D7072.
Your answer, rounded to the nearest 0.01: -0.14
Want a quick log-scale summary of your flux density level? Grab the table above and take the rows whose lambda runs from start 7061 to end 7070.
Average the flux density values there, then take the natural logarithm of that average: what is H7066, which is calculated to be 1.38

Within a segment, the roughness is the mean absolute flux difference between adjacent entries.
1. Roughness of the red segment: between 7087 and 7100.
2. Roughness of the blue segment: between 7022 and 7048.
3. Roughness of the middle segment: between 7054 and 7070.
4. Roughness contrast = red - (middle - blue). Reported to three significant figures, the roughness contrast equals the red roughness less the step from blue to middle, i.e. 0.105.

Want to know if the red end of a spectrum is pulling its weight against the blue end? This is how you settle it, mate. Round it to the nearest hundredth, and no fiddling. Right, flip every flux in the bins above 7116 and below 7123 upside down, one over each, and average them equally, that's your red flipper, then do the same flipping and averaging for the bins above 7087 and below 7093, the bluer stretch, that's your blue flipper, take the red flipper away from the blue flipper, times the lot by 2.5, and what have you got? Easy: 0.06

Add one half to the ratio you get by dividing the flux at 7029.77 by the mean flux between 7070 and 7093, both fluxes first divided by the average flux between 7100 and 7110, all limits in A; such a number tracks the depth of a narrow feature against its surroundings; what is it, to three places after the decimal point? 1.538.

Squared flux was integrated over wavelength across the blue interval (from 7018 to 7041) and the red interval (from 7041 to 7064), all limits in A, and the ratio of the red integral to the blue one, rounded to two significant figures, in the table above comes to 0.90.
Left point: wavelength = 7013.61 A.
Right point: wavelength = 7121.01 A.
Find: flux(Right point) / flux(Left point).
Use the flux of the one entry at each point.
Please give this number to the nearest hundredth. 1.16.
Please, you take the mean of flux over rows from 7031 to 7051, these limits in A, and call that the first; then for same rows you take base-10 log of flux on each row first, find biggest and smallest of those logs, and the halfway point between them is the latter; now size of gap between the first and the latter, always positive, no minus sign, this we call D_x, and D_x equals 3.49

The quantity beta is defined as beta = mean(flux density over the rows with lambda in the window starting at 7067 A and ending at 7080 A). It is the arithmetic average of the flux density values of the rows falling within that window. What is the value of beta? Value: 4.03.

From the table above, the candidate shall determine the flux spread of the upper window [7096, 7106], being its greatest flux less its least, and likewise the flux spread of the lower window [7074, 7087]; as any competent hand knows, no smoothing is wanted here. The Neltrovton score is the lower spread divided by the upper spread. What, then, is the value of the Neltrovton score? 1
